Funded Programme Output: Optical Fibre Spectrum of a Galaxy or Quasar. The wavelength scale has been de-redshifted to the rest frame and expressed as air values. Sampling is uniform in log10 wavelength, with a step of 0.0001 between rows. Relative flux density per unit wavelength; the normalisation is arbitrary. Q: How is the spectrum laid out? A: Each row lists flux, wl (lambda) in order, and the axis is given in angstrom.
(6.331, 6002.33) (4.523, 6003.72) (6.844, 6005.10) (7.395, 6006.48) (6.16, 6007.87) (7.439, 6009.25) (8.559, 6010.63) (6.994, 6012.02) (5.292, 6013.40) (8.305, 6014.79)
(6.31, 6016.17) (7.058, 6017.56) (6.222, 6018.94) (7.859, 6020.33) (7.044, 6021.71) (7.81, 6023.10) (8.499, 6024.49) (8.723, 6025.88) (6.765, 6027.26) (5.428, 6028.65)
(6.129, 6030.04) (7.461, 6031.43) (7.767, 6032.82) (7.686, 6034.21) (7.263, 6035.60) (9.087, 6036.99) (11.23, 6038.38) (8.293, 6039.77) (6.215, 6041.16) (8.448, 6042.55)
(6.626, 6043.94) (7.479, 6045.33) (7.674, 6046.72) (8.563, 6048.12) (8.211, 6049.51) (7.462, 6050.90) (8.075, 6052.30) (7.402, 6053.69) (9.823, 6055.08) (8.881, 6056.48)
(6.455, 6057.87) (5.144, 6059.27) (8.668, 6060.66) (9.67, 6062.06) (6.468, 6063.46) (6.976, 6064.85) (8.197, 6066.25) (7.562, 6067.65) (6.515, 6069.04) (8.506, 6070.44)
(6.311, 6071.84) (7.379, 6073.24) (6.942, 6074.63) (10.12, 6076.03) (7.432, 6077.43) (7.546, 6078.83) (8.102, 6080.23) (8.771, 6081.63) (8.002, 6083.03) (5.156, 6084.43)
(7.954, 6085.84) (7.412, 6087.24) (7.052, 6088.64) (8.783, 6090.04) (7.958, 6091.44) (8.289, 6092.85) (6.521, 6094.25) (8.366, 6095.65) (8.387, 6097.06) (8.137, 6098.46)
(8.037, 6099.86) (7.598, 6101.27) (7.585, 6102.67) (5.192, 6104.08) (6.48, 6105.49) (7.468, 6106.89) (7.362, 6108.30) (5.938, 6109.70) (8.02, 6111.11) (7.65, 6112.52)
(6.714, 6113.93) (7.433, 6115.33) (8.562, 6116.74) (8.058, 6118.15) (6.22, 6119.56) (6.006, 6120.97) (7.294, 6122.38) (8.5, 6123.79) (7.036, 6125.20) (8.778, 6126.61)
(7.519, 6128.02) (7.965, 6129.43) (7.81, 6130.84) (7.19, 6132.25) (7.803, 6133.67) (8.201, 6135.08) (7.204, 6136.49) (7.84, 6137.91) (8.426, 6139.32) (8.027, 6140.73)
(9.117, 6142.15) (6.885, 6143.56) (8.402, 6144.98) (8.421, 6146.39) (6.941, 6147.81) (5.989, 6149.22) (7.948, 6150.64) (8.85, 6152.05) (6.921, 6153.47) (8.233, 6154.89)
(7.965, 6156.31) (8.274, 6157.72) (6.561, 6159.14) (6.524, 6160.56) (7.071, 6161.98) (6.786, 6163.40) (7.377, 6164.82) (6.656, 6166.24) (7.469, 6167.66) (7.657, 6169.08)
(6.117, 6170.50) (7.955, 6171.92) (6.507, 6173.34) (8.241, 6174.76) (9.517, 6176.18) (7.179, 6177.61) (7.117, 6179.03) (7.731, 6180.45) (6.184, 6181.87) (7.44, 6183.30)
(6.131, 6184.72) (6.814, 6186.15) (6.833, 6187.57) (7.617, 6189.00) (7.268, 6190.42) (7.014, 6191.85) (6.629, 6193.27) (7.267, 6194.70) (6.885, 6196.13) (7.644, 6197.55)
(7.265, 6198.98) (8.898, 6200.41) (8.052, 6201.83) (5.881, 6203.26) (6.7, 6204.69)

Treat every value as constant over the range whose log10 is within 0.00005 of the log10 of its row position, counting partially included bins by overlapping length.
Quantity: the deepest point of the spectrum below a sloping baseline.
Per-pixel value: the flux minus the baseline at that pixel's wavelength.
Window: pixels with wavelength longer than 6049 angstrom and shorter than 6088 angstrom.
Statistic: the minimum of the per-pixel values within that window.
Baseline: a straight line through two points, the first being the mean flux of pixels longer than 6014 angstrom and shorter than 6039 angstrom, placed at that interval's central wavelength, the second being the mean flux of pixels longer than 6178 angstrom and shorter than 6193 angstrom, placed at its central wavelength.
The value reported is -2.3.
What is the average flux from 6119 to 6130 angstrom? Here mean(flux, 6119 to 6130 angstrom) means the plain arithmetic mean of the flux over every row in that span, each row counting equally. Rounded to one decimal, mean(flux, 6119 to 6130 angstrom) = 7.4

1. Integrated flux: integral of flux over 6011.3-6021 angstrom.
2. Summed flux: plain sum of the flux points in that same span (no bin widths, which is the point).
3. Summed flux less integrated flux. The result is -19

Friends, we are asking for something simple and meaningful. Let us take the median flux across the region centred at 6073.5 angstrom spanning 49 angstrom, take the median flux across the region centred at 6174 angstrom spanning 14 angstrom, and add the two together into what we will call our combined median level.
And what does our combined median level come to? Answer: 15.5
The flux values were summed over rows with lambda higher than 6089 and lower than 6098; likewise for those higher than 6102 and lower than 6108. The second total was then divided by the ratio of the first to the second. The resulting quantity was 15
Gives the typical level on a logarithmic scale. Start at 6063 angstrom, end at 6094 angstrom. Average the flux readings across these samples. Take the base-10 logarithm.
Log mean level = 0.881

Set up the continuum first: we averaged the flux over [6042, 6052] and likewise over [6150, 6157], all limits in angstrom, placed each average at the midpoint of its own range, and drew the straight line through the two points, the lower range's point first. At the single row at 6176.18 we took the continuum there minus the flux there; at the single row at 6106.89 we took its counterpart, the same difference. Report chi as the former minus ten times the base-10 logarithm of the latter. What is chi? 2.2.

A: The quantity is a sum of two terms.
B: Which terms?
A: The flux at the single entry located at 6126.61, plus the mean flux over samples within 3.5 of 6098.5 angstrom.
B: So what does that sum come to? 16.9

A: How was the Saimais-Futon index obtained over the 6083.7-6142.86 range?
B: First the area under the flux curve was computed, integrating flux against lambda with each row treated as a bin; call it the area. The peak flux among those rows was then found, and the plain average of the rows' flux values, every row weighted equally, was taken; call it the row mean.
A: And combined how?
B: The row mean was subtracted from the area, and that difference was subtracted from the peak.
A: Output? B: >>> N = -430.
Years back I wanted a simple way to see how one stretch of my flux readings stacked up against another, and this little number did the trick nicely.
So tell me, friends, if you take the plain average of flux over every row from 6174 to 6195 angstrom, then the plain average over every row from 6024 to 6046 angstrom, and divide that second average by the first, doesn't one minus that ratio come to -0.059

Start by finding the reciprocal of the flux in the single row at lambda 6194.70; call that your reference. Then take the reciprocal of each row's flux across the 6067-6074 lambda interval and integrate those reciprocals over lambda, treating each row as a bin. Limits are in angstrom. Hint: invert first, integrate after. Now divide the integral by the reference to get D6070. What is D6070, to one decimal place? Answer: 7.1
